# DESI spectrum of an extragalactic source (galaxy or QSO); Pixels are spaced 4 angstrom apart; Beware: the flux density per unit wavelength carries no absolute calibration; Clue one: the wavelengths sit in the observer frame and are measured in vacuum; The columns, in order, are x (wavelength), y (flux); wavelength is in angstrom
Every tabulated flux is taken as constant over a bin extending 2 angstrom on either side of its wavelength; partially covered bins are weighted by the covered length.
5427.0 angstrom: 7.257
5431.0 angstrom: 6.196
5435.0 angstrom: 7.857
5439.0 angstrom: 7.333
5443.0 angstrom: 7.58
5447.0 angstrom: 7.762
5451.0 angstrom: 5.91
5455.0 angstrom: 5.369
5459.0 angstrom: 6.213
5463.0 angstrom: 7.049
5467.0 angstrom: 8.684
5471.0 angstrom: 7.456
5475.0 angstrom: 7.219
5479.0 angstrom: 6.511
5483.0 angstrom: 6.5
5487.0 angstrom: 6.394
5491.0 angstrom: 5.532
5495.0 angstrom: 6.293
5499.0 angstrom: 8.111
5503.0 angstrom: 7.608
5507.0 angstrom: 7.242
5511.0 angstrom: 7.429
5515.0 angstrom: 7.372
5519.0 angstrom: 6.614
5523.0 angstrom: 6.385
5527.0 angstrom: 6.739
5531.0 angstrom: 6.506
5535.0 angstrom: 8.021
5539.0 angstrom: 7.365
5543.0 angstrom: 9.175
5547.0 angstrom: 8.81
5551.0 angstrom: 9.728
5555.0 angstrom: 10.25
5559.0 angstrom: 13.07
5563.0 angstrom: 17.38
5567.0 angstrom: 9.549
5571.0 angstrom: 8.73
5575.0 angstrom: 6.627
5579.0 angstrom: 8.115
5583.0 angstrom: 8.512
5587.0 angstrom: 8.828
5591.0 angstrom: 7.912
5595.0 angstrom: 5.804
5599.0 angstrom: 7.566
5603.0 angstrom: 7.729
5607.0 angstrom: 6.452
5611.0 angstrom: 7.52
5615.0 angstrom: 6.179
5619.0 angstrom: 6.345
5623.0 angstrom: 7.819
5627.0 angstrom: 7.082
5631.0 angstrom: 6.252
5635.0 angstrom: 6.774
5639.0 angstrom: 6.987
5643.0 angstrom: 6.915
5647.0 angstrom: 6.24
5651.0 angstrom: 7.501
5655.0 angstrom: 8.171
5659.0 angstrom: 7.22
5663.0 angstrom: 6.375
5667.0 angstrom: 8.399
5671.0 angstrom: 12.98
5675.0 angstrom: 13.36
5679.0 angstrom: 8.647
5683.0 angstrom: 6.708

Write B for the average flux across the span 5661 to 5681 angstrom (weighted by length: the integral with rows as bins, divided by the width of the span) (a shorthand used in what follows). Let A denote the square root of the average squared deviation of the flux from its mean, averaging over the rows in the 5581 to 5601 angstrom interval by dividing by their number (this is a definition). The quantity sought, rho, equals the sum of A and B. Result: 11.0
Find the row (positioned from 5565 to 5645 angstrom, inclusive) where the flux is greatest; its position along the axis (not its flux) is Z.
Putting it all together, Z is 5567.0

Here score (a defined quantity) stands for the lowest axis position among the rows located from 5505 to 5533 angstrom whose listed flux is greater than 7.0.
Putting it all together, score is 5507.0 angstrom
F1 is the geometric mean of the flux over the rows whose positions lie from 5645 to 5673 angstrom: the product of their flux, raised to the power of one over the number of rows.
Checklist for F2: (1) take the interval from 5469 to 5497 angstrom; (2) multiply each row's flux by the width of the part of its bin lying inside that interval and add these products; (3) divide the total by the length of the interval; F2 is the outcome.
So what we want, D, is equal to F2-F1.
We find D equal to -1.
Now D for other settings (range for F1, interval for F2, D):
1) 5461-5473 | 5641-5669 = 0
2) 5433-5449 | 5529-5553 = 1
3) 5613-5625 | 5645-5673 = 1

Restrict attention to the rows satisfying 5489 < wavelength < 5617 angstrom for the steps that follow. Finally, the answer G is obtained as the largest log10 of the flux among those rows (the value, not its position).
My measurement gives 1.24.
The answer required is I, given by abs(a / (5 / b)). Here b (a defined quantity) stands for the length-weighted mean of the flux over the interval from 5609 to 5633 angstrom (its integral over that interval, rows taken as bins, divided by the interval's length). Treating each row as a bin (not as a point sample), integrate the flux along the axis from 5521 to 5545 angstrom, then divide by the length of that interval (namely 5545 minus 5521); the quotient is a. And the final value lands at 10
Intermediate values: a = 7.4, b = 6.87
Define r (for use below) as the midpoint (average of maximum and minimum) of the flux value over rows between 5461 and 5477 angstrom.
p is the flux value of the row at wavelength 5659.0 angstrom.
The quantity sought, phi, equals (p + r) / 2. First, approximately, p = 7.22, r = 7.87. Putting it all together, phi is 7.5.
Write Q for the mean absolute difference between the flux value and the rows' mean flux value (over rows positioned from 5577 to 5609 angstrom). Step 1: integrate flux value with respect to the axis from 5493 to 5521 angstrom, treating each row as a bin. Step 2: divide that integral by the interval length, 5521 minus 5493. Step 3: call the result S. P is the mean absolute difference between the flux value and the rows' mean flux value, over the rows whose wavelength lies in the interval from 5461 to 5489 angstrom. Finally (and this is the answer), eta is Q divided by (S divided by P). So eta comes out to 0.060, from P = 0.57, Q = 0.76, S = 7.2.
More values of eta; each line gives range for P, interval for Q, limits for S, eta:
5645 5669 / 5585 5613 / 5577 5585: 0.062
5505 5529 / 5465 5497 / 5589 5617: 0.039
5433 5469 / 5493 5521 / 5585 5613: 0.051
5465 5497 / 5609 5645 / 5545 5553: 0.034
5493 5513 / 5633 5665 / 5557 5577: 0.019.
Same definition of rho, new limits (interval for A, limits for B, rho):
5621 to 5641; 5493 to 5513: 7.8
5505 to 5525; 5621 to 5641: 7.4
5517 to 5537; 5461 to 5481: 8.0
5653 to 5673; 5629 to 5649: 8.9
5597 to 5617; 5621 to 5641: 7.6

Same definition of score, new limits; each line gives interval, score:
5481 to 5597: 5499.0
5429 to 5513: 5435.0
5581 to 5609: 5583.0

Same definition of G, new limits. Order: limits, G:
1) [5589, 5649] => 0.90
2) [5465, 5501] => 0.94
